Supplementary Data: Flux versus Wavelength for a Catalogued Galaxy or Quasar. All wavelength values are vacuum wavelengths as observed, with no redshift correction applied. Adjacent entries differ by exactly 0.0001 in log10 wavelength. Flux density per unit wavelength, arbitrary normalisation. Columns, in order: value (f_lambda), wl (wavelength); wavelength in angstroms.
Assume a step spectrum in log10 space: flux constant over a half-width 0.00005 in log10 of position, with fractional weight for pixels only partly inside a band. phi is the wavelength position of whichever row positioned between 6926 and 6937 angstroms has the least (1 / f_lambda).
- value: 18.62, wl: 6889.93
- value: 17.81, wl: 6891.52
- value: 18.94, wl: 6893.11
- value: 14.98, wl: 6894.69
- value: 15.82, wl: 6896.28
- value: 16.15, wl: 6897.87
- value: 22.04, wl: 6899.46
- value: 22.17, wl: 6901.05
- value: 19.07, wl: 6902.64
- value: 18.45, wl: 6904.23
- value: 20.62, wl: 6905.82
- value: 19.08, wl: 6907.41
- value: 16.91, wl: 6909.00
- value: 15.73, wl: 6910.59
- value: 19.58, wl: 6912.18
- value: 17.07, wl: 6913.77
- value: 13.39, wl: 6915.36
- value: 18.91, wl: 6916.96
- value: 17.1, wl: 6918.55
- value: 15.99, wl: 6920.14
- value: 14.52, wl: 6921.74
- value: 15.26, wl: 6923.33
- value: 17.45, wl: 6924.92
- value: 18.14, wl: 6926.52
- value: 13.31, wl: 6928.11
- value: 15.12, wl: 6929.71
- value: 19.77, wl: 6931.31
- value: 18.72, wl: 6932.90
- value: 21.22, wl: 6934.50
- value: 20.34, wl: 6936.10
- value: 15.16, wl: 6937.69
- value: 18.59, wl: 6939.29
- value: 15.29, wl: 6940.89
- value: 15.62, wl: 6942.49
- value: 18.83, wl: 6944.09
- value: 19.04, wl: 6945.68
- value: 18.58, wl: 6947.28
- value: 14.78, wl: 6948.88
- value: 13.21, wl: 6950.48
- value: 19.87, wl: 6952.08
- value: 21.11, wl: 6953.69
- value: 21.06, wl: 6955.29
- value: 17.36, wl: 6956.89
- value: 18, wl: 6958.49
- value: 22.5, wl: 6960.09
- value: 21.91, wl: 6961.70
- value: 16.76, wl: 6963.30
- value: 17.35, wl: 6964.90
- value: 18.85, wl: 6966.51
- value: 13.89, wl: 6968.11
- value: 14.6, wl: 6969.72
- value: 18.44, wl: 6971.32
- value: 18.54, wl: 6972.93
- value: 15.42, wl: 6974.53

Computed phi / 6934.50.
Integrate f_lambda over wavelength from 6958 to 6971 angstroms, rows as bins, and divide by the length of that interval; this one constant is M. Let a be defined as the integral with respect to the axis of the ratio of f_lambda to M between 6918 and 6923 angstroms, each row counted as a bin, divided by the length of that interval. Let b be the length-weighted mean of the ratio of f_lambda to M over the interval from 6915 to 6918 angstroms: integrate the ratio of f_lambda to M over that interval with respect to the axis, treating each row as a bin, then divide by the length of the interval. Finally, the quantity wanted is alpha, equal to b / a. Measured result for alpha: 1.05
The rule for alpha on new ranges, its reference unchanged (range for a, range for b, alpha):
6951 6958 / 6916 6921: 0.88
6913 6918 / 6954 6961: 1.21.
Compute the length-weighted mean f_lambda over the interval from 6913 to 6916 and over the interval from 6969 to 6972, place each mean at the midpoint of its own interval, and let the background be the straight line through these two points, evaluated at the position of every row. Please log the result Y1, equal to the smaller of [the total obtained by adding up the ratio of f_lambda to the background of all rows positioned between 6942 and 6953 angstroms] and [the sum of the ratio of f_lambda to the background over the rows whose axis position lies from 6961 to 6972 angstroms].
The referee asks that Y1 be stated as 7.41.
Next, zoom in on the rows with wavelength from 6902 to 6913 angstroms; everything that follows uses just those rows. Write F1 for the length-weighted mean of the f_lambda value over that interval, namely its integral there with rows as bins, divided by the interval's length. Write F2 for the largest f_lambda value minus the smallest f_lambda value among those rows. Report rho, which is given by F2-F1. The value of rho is -14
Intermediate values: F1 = 18.5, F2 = 4.9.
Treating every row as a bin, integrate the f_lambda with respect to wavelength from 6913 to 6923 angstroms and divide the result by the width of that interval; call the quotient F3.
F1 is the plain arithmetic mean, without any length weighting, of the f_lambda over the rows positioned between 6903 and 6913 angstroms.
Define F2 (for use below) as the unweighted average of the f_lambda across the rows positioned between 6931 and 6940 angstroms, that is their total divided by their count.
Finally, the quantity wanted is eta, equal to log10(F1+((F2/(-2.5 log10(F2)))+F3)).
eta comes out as 1.46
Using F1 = 18.4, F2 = 19.0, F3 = 16.1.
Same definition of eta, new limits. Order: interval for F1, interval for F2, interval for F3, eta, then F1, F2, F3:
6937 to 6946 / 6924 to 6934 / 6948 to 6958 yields 1.47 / 17.1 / 17.1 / 17.9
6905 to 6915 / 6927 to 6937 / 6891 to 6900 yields 1.48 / 18.2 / 18.1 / 17.5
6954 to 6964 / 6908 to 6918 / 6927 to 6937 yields 1.51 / 19.6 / 16.9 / 18.1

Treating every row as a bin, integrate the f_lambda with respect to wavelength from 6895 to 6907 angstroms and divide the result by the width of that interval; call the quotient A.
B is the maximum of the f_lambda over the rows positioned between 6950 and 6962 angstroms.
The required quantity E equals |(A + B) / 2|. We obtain 20.8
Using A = 19.0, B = 22.5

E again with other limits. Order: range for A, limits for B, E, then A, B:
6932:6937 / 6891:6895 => 19.5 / 20.0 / 18.94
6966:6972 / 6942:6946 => 17.7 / 16.3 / 19.04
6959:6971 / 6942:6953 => 18.9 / 18.0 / 19.87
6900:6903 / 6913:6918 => 19.9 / 21.0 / 18.91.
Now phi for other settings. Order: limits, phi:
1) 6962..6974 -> 6966.51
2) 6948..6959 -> 6953.69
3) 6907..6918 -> 6912.18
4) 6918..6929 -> 6926.52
